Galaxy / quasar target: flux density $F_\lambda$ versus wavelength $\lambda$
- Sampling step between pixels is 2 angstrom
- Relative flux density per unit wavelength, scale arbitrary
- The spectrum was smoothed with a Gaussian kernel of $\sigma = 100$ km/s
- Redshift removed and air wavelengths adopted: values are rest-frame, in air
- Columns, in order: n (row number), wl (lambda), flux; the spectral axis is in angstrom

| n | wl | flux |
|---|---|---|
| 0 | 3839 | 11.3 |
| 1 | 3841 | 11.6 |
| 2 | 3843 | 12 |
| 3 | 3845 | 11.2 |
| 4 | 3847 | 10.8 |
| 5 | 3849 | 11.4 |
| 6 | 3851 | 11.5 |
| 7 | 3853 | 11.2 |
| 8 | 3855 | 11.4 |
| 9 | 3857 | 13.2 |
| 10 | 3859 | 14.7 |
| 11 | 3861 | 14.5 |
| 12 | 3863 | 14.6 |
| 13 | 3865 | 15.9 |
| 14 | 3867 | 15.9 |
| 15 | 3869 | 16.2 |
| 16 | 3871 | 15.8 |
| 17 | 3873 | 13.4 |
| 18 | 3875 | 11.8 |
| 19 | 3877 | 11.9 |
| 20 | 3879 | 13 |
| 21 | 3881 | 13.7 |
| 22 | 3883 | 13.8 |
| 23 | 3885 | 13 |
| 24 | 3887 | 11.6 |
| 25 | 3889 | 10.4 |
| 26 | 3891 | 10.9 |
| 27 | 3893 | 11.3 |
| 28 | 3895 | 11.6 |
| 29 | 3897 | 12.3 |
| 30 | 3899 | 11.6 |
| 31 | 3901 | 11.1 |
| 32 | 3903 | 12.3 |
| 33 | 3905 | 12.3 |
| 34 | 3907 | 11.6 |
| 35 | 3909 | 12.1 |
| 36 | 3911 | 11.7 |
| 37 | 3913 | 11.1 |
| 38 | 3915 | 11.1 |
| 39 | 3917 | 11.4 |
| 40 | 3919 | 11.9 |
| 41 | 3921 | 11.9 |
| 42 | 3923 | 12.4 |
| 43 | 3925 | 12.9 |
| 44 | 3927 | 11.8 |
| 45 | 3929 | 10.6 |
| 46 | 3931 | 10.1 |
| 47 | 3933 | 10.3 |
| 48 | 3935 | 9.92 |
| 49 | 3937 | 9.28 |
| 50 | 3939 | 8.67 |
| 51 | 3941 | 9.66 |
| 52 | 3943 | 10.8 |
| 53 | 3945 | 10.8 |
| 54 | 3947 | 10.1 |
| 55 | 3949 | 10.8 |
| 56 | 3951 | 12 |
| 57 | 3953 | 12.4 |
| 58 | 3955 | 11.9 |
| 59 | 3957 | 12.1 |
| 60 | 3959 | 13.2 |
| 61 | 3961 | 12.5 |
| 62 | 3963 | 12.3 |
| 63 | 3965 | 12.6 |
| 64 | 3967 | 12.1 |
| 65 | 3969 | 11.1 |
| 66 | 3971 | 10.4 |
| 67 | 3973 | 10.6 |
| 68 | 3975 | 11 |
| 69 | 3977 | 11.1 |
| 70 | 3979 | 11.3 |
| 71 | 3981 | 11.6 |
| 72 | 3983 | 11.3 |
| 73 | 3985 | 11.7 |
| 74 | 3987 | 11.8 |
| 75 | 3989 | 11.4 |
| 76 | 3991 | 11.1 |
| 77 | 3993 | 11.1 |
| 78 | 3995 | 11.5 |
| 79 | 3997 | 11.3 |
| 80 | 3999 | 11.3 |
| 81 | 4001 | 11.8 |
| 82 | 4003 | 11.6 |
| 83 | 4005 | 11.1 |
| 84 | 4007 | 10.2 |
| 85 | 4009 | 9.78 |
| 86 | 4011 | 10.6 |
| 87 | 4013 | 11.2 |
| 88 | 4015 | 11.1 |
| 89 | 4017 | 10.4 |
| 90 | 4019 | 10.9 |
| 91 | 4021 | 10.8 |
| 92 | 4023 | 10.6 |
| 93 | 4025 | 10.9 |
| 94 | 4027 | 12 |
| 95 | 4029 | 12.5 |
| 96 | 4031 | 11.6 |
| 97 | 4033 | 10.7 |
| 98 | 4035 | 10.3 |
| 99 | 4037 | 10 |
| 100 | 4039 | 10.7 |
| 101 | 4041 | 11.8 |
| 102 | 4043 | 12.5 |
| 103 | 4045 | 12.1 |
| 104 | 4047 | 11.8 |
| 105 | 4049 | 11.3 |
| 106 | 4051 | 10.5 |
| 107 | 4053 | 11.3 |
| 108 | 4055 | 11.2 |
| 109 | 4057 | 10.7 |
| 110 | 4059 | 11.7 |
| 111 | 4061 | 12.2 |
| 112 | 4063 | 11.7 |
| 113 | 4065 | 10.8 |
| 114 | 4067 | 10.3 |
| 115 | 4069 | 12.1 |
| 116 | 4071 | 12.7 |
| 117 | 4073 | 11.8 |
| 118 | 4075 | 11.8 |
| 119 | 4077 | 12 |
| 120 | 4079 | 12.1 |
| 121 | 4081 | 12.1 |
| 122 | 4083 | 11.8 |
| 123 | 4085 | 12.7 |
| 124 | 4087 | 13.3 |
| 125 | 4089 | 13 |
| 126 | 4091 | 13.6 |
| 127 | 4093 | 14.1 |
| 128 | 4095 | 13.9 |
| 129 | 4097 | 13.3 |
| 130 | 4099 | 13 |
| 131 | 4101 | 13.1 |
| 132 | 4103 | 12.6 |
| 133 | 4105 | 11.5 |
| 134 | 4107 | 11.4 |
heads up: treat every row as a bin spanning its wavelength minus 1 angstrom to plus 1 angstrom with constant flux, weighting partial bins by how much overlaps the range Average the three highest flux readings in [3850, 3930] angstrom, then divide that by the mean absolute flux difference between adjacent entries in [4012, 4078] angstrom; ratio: 27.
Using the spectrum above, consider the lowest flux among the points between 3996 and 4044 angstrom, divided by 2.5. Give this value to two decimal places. 3.91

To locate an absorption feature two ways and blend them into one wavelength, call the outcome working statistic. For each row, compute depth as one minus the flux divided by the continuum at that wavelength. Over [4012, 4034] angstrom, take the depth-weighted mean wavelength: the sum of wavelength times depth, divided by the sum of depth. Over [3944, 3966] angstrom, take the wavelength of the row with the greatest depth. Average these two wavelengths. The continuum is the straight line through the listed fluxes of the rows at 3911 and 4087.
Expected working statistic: 3984.6 angstrom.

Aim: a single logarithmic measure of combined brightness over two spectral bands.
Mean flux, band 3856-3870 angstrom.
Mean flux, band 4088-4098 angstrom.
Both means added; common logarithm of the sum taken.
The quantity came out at 1.46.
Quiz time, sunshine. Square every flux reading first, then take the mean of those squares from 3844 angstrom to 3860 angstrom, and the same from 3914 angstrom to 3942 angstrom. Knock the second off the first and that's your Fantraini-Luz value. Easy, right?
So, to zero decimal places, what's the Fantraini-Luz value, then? 25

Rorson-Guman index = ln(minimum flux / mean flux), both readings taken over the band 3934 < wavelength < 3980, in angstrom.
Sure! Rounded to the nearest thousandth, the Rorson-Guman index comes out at -0.252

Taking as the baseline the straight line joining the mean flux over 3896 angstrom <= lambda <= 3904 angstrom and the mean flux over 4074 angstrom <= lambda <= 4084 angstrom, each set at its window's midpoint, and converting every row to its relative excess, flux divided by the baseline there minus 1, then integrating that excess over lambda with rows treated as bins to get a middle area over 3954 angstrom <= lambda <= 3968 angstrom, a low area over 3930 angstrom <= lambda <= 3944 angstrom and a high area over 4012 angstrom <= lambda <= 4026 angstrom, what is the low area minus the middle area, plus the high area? -4.3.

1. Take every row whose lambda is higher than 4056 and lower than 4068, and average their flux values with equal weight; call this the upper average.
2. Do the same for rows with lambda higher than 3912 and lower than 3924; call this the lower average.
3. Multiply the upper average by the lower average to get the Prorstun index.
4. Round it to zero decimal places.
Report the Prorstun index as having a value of 131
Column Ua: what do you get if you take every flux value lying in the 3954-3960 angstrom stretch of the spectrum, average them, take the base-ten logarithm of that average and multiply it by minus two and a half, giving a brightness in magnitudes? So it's -2.73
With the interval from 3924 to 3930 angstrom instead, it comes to -2.68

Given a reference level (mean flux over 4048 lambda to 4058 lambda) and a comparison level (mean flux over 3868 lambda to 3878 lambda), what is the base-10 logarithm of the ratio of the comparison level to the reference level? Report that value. 0.10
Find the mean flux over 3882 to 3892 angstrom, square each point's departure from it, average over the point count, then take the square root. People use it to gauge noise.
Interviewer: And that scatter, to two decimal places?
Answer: 1.28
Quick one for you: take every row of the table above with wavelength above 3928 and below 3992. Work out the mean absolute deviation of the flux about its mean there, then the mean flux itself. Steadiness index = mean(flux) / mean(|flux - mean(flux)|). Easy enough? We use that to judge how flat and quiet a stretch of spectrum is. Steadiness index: 14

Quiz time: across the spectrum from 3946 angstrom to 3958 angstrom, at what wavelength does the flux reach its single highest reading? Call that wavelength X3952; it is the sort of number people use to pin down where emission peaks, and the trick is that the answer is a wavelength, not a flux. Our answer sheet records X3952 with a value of 3953 angstrom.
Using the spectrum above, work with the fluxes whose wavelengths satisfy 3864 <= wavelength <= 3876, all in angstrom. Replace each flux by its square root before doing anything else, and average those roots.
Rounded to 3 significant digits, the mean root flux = 3.85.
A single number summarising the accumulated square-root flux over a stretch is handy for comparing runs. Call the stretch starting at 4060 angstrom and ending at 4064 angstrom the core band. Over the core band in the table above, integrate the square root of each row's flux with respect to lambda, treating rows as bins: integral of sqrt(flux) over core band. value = 13.83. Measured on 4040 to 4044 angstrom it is 13.94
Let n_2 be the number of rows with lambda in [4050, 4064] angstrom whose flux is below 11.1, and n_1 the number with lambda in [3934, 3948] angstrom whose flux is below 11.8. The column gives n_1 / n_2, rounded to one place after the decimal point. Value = 3.5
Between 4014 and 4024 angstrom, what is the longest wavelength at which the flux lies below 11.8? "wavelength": 4023 angstrom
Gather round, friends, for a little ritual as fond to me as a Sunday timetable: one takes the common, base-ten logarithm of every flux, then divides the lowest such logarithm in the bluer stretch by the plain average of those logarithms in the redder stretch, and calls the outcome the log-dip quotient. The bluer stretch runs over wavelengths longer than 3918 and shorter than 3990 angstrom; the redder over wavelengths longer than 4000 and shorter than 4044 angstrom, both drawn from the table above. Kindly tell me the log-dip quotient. 0.90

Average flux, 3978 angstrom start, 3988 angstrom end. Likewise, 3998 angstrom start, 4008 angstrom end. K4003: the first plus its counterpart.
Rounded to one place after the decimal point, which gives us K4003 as 22.7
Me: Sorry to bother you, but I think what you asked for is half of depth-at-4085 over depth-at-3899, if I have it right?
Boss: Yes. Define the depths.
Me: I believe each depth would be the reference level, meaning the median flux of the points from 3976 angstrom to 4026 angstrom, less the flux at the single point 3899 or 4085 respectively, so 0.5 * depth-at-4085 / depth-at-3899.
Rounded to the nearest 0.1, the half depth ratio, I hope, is 1.6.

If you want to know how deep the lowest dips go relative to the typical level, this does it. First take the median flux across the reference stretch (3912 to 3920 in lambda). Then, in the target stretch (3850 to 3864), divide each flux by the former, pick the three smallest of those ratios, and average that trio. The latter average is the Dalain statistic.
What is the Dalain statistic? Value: 1.01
